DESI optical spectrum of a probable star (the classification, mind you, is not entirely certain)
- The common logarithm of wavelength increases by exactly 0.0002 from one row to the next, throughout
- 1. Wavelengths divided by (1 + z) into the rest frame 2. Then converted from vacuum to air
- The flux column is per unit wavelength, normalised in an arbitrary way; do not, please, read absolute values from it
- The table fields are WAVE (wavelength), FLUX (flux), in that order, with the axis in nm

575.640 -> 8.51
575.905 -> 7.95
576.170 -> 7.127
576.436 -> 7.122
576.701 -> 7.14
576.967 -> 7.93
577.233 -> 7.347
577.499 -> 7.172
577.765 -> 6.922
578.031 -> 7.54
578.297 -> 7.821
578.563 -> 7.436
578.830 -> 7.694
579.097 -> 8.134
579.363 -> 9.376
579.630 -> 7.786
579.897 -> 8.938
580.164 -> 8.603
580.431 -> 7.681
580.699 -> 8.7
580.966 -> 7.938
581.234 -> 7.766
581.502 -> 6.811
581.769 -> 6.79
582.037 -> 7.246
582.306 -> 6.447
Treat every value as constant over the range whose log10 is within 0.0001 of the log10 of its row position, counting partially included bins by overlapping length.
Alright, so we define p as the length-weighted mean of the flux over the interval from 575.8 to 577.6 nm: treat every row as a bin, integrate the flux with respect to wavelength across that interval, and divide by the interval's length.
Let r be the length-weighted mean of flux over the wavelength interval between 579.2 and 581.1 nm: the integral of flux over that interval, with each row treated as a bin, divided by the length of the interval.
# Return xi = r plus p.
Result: 15.82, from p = 7.39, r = 8.4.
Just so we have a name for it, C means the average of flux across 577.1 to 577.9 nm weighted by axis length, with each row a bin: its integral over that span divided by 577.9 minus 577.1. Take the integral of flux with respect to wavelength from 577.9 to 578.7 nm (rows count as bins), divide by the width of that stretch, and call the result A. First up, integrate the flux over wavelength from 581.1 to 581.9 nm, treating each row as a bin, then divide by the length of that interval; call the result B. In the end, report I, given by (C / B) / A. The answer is 0.132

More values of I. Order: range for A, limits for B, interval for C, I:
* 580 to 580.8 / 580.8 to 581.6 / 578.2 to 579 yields 0.121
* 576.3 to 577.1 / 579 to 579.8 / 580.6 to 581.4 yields 0.129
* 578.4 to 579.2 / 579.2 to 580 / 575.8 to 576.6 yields 0.110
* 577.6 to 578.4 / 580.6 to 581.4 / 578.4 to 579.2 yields 0.130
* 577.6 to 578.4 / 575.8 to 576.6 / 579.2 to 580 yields 0.159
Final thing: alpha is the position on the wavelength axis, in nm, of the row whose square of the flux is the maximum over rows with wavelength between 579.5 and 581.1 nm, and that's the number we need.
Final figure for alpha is 579.897 nm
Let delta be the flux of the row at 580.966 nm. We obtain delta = 7.938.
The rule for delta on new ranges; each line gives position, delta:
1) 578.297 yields 7.821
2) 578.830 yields 7.694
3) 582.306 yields 6.447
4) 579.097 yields 8.134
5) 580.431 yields 7.681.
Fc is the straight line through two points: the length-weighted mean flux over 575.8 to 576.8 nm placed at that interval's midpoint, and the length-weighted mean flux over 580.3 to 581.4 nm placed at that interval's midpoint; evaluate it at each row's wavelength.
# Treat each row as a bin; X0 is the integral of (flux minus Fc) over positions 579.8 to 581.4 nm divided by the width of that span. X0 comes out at 0.28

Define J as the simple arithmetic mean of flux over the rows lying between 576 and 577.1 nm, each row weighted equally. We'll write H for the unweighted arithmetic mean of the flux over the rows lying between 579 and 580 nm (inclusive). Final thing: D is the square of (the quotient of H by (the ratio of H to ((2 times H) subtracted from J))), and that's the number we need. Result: 96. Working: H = 8.56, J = 7.3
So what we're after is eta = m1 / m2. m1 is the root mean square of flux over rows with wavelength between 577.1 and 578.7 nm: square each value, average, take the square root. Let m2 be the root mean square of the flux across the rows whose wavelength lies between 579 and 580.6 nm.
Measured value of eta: 0.87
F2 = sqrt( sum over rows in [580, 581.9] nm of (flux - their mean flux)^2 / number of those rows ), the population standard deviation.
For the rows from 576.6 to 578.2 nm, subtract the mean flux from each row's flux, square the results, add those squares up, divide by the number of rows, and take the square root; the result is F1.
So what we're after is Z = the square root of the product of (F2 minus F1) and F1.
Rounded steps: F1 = 0.32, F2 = 0.704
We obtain 0.351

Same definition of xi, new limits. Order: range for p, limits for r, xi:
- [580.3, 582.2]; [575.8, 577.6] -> 14.93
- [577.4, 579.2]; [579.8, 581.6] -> 15.59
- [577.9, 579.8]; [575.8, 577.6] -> 15.38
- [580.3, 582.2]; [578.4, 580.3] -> 15.82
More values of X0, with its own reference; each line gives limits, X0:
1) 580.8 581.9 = -0.68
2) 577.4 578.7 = -0.19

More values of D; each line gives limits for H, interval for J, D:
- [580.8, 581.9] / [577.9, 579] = 49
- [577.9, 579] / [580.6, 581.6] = 55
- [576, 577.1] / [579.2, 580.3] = 36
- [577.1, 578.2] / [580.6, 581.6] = 45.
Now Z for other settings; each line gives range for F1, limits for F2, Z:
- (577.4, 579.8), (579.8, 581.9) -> 0.261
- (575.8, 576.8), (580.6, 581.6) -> 0.336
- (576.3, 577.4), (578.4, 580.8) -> 0.316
